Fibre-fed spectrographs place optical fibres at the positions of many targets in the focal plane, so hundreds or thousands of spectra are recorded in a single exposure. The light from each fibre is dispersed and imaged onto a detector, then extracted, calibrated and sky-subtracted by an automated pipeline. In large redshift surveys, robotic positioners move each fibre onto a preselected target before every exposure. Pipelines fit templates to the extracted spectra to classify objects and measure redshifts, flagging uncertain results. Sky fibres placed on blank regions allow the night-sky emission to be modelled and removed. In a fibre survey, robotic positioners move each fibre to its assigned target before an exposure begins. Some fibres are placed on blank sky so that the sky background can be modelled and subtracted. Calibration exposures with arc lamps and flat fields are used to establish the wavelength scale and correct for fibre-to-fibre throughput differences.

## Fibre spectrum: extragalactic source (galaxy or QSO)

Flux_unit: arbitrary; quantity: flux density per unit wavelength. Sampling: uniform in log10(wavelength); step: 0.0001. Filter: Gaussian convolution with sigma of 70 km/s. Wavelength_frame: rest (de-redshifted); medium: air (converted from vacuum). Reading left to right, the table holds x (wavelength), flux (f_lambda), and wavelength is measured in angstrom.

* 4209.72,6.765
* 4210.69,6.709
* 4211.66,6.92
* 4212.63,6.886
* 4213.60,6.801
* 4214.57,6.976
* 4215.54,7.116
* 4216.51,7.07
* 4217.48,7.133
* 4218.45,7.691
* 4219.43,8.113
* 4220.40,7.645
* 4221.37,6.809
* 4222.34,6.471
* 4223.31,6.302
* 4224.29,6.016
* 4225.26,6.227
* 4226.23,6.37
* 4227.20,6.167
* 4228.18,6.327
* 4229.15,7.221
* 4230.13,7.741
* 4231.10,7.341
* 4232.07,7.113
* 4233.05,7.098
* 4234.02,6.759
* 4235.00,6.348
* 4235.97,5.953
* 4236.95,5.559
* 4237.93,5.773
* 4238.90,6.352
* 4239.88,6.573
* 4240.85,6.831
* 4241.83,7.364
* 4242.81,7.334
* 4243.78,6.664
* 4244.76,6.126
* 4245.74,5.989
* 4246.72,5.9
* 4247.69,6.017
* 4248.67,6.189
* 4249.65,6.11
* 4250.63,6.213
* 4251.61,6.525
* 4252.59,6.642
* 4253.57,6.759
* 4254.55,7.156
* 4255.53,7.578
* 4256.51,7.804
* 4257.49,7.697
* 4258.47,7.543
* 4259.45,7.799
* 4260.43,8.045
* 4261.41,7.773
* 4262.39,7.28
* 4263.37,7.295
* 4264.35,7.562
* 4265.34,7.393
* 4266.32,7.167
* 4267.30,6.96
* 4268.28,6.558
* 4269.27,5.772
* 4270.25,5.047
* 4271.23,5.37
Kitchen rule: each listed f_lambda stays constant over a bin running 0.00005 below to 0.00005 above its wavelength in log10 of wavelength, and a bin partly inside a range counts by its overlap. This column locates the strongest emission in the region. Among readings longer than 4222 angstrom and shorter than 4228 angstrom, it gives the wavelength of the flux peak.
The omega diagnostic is 4222.34 angstrom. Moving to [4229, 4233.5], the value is 4230.13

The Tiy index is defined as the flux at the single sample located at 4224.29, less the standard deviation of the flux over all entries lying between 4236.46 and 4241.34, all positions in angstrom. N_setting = 5.5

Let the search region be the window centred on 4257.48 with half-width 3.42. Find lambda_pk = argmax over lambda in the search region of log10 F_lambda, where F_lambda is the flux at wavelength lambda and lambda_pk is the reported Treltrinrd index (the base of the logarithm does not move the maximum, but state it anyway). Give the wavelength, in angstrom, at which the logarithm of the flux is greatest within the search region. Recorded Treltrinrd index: 4260.43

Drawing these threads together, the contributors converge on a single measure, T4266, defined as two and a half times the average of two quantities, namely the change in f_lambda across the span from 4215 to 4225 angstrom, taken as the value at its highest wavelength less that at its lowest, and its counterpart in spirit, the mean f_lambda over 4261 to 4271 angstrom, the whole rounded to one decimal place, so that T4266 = 7.2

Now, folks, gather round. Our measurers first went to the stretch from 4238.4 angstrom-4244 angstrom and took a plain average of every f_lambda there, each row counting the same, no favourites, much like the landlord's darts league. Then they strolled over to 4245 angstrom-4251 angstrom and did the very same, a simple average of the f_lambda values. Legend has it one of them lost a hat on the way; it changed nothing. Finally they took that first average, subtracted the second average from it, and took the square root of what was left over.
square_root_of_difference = 0.9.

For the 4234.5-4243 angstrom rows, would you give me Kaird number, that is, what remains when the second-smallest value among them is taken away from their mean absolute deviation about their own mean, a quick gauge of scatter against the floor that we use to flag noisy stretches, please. -5.3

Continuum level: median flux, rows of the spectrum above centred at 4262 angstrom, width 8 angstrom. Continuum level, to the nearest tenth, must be 7.6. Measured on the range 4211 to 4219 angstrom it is 7.0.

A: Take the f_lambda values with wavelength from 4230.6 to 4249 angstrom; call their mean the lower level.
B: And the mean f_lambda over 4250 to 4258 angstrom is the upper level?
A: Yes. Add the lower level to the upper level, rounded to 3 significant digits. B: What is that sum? 13.5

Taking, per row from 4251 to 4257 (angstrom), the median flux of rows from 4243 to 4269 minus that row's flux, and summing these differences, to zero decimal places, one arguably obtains 0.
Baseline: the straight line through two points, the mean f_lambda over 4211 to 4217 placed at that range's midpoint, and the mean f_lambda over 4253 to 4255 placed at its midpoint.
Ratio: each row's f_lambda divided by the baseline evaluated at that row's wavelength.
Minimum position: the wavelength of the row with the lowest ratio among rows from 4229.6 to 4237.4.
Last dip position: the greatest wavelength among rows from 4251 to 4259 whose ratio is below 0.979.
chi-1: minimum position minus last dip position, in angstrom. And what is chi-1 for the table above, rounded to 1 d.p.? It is -16.6 angstrom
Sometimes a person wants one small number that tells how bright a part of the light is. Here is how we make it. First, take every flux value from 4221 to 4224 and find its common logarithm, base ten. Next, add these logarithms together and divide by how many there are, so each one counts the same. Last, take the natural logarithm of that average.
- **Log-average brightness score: -0.21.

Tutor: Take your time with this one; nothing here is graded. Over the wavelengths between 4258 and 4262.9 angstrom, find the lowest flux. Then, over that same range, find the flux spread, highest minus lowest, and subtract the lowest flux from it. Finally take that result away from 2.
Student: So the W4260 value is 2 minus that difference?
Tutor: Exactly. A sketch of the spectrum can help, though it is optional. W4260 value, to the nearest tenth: 8.5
